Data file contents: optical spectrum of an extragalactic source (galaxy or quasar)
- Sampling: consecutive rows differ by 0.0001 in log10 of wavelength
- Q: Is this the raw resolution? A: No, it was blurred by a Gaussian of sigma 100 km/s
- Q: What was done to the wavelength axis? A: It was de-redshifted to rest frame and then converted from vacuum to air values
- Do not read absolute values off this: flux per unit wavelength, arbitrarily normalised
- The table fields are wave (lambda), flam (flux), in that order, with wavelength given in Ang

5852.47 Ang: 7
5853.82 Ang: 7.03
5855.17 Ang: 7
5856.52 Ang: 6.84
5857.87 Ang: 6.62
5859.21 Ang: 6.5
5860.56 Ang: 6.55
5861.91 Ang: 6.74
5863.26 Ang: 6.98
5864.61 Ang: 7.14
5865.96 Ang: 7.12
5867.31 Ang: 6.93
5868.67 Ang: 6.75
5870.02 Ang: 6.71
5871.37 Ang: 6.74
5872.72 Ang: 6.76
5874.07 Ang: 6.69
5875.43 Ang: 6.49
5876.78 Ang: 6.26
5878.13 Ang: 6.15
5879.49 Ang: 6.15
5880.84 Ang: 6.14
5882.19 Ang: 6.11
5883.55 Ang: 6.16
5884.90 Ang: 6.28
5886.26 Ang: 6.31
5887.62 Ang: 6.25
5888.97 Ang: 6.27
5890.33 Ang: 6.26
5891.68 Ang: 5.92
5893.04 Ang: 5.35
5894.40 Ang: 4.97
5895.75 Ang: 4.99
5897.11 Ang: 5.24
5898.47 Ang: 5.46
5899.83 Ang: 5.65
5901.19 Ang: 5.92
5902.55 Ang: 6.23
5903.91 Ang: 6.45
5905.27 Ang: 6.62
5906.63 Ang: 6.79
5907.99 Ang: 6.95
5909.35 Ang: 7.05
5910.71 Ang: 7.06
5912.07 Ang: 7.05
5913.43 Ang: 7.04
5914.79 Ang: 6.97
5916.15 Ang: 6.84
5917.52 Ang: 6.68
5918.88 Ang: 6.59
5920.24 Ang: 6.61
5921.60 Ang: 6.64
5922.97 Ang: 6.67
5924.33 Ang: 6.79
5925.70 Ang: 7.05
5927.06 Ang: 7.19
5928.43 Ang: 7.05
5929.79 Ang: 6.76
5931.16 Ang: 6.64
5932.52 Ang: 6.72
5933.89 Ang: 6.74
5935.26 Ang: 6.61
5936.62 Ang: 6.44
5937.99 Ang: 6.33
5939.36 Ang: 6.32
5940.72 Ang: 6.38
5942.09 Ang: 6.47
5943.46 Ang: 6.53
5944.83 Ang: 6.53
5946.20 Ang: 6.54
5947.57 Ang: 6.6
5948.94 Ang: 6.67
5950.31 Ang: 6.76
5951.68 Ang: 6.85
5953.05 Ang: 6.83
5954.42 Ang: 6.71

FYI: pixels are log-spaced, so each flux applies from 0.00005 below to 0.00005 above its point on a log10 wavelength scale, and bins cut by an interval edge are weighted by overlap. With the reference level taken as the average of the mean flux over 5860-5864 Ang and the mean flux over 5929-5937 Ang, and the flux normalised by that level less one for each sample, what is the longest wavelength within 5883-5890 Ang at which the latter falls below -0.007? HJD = 5888.97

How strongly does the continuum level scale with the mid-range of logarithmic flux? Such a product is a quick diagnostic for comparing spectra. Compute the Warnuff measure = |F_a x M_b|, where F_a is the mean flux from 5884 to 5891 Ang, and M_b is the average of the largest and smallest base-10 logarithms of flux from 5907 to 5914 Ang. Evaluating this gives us 5.30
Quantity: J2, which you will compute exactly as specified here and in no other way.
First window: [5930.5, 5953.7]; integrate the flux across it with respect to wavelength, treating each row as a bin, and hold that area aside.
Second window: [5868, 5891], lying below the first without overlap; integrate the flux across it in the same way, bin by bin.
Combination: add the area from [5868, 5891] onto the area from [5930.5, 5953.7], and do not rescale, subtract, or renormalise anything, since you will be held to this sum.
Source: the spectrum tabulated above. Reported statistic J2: 300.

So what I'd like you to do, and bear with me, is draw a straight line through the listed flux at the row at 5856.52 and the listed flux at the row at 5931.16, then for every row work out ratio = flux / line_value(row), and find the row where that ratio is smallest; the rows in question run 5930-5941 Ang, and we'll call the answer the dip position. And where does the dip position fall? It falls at 5939.36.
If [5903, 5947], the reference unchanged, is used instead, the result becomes 5939.36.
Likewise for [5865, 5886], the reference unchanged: 5882.19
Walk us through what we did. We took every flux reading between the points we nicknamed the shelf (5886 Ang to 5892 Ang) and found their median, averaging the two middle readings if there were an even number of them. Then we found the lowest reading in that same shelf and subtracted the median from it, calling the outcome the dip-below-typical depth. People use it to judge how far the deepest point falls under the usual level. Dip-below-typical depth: -0.34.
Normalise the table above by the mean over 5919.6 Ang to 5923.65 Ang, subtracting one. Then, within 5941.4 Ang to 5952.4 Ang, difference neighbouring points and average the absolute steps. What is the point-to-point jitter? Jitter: 0.008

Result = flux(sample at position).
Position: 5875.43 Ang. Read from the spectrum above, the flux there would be 6.49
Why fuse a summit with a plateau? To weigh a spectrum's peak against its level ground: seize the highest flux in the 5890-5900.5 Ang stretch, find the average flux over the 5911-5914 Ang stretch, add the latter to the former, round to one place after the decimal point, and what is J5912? 13.3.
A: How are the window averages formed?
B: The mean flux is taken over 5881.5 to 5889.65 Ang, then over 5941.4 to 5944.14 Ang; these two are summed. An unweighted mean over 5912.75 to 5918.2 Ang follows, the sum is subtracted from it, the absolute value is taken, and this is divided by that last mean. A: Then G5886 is 0.85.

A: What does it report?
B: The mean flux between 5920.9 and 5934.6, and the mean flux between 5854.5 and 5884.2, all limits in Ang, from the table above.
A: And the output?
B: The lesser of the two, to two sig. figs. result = 6.6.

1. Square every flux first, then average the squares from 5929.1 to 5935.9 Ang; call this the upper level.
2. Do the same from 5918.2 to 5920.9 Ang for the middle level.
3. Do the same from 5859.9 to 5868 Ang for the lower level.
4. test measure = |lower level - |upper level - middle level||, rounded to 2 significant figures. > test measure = 47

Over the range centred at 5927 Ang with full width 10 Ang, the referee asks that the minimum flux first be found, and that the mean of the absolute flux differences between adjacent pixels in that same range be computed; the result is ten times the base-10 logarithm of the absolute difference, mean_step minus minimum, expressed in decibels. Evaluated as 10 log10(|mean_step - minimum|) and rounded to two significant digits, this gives 8.1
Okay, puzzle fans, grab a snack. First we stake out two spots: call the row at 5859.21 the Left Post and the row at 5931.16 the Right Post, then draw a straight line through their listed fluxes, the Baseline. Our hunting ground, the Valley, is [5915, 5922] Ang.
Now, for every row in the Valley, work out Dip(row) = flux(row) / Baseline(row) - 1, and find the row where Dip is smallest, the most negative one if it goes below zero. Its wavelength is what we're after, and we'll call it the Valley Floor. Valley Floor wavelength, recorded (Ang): 5918.88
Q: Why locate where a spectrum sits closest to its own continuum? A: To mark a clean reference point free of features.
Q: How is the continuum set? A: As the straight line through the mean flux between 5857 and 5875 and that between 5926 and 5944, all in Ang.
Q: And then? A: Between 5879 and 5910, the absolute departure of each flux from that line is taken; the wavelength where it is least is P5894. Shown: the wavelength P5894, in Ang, 5905.27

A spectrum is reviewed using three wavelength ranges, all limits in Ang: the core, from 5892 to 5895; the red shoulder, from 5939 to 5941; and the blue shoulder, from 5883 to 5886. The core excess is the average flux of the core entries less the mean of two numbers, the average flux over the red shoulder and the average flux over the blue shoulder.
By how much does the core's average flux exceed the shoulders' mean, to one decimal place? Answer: -1.1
